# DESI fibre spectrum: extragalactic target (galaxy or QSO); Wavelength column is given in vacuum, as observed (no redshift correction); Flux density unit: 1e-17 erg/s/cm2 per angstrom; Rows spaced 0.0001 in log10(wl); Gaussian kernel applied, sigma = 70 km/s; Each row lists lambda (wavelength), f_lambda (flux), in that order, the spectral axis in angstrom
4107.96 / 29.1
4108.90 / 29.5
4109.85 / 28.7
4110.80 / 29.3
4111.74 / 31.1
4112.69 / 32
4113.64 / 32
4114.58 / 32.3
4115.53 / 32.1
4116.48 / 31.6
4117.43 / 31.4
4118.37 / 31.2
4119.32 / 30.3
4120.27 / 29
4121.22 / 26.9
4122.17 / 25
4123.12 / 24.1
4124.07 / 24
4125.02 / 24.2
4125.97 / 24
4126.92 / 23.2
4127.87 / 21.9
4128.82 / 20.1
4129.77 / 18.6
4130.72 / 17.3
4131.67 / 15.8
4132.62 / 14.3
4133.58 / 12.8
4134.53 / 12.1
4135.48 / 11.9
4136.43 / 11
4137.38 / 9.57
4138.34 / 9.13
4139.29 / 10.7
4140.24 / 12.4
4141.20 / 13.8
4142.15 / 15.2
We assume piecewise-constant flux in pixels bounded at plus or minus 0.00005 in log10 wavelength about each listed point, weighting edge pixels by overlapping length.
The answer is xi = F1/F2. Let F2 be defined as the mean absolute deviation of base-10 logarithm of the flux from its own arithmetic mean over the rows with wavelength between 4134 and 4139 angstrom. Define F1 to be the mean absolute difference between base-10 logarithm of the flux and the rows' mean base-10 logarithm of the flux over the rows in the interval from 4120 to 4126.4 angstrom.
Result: 0.5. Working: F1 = 0.025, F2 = 0.046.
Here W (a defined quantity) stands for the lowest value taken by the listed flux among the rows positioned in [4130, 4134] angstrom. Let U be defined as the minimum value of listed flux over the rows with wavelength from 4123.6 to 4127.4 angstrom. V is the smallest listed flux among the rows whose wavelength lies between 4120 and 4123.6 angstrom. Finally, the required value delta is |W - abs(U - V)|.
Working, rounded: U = 23.2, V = 24.1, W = 12.8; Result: 11.9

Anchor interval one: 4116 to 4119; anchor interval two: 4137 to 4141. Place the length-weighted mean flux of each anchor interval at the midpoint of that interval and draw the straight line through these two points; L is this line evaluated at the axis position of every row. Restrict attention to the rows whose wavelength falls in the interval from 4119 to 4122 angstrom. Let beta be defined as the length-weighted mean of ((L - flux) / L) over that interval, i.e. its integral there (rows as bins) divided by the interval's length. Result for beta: 0.01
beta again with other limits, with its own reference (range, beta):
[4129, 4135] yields 0.12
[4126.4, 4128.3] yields -0.03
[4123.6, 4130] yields 0.00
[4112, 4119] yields 0.04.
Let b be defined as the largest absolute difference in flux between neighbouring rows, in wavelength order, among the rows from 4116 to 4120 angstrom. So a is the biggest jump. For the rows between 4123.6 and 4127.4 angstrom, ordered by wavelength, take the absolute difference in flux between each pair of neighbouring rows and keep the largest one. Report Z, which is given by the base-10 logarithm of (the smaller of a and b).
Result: -0.10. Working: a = 0.8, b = 0.90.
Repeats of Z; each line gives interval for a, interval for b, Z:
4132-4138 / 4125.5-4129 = 0.18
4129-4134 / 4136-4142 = 0.18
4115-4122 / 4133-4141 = 0.23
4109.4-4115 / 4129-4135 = 0.18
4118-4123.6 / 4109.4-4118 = 0.26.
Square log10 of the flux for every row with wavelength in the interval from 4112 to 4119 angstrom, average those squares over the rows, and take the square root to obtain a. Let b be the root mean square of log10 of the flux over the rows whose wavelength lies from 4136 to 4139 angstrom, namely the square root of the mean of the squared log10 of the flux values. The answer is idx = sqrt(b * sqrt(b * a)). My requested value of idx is 1.10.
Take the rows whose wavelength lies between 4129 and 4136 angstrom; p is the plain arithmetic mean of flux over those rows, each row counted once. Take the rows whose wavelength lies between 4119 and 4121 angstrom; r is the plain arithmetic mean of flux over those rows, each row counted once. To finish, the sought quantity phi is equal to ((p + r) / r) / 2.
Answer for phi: 0.75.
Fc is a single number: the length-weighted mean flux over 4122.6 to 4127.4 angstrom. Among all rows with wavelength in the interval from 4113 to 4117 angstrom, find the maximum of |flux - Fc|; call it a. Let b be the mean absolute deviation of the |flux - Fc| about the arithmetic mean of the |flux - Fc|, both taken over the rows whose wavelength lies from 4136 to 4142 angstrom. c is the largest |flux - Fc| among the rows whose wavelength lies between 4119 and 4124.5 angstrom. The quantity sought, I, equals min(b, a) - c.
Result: -5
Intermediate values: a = 8.4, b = 1.3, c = 6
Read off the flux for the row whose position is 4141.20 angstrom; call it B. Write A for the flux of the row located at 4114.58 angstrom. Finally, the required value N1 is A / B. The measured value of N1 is 2.3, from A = 32.3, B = 13.8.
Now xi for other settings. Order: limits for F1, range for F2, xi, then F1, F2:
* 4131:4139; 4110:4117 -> 5.9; 0.061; 0.010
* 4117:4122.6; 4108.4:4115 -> 1.7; 0.031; 0.019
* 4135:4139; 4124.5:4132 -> 0.8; 0.044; 0.058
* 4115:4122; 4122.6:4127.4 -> 3.9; 0.020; 0.005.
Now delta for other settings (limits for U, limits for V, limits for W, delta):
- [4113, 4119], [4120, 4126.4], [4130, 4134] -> 5.6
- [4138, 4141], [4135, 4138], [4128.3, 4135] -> 11.7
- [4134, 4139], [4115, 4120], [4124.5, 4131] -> 3.9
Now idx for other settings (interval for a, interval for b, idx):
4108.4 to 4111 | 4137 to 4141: 1.11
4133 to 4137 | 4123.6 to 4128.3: 1.29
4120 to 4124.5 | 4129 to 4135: 1.23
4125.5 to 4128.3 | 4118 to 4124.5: 1.42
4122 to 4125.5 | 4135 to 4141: 1.11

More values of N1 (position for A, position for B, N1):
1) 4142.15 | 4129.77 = 0.8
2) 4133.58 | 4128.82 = 0.6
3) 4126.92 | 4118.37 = 0.7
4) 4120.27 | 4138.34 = 3.2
